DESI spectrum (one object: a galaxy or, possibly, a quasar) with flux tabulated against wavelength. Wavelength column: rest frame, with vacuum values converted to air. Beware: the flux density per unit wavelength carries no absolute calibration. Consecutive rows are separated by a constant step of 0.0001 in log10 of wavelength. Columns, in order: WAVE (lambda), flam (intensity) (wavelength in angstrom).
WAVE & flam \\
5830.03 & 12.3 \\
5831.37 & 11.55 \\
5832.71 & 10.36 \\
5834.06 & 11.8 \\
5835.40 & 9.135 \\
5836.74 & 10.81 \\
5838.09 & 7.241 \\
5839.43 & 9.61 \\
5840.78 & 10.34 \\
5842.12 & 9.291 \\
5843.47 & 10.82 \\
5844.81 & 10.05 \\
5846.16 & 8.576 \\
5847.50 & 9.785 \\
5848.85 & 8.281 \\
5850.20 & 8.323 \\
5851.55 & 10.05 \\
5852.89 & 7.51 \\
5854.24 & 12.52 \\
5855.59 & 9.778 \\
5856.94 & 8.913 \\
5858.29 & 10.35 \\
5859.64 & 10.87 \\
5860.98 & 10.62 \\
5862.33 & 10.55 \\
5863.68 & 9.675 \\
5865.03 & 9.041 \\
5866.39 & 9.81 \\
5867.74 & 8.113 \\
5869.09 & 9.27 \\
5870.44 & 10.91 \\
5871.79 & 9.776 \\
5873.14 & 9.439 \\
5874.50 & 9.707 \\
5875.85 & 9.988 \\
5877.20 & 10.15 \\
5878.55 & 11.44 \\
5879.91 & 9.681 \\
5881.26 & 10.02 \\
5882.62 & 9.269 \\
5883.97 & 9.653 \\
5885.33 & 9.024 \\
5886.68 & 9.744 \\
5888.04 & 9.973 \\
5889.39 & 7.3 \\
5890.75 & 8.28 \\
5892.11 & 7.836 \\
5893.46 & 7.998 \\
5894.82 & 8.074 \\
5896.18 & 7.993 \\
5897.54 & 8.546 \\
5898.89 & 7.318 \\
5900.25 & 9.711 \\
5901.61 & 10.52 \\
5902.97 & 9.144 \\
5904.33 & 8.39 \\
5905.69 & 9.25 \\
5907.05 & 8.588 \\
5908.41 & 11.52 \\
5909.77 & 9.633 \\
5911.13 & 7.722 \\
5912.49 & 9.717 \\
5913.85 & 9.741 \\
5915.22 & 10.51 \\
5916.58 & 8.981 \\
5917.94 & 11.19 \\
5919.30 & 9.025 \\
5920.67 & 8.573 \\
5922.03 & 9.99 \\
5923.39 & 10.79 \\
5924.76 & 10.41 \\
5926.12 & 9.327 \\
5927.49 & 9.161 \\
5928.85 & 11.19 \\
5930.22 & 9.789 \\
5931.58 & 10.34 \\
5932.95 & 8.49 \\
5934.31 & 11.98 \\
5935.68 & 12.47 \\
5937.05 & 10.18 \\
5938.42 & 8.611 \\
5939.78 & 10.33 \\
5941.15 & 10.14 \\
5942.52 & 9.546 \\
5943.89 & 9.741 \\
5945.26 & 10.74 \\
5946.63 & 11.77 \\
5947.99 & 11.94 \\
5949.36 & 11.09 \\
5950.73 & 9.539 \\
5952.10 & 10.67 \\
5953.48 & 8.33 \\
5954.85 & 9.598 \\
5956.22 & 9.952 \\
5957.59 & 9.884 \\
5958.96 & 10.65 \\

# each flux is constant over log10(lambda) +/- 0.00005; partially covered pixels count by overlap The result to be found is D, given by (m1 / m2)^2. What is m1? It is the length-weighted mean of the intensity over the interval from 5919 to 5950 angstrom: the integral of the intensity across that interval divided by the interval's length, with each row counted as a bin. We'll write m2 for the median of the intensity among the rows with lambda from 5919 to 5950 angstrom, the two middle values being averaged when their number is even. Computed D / 1.02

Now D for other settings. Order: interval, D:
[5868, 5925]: 0.95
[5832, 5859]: 0.98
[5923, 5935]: 0.96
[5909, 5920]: 0.98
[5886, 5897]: 1.09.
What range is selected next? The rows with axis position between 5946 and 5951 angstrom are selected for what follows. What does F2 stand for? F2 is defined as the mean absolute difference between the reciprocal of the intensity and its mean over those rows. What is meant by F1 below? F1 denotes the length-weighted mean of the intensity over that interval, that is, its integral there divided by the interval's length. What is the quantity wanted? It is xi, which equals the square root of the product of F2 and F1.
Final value 0.28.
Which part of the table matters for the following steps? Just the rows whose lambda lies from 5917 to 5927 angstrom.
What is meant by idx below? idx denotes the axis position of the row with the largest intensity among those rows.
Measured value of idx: 5917.94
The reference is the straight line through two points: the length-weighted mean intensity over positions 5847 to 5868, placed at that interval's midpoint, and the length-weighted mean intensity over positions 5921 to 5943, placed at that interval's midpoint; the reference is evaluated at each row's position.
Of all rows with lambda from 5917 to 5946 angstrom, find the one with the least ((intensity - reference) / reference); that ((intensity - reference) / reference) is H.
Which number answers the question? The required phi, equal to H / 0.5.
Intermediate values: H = -0.16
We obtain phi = -0.33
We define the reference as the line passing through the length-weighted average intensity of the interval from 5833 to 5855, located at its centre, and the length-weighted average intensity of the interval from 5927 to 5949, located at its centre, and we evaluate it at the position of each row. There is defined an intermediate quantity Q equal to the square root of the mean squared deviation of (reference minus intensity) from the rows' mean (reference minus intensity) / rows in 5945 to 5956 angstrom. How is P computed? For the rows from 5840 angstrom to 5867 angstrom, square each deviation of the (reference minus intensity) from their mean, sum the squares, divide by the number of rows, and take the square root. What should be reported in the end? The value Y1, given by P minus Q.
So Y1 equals -0.07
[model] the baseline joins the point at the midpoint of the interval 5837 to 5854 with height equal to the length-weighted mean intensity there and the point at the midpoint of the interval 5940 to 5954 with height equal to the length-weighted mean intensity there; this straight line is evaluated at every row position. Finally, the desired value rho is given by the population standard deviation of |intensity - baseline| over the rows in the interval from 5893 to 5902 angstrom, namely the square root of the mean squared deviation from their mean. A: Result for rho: 0.74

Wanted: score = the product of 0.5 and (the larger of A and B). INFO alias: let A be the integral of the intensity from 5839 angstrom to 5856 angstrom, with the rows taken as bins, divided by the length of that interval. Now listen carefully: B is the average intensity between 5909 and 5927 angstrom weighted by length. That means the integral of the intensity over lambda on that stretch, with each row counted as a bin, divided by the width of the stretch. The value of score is 4.83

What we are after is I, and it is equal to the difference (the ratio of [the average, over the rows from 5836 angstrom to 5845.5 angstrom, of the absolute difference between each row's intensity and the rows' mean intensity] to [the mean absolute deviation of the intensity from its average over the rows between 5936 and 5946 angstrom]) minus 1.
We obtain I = 0.7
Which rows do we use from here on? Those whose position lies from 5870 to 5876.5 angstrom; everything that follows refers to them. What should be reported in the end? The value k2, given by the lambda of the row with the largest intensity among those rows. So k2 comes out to 5870.44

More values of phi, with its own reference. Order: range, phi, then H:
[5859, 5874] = -0.33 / -0.17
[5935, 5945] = -0.31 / -0.16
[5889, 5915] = -0.53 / -0.26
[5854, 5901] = -0.53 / -0.26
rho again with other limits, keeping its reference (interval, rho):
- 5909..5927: 0.59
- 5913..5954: 0.62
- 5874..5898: 0.80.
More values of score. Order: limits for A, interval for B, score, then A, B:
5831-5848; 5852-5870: 4.96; 9.9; 9.8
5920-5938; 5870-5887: 5.09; 10.2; 9.9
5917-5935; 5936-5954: 5.13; 10.0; 10.3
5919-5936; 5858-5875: 5.05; 10.1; 9.8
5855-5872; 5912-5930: 4.94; 9.8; 9.9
